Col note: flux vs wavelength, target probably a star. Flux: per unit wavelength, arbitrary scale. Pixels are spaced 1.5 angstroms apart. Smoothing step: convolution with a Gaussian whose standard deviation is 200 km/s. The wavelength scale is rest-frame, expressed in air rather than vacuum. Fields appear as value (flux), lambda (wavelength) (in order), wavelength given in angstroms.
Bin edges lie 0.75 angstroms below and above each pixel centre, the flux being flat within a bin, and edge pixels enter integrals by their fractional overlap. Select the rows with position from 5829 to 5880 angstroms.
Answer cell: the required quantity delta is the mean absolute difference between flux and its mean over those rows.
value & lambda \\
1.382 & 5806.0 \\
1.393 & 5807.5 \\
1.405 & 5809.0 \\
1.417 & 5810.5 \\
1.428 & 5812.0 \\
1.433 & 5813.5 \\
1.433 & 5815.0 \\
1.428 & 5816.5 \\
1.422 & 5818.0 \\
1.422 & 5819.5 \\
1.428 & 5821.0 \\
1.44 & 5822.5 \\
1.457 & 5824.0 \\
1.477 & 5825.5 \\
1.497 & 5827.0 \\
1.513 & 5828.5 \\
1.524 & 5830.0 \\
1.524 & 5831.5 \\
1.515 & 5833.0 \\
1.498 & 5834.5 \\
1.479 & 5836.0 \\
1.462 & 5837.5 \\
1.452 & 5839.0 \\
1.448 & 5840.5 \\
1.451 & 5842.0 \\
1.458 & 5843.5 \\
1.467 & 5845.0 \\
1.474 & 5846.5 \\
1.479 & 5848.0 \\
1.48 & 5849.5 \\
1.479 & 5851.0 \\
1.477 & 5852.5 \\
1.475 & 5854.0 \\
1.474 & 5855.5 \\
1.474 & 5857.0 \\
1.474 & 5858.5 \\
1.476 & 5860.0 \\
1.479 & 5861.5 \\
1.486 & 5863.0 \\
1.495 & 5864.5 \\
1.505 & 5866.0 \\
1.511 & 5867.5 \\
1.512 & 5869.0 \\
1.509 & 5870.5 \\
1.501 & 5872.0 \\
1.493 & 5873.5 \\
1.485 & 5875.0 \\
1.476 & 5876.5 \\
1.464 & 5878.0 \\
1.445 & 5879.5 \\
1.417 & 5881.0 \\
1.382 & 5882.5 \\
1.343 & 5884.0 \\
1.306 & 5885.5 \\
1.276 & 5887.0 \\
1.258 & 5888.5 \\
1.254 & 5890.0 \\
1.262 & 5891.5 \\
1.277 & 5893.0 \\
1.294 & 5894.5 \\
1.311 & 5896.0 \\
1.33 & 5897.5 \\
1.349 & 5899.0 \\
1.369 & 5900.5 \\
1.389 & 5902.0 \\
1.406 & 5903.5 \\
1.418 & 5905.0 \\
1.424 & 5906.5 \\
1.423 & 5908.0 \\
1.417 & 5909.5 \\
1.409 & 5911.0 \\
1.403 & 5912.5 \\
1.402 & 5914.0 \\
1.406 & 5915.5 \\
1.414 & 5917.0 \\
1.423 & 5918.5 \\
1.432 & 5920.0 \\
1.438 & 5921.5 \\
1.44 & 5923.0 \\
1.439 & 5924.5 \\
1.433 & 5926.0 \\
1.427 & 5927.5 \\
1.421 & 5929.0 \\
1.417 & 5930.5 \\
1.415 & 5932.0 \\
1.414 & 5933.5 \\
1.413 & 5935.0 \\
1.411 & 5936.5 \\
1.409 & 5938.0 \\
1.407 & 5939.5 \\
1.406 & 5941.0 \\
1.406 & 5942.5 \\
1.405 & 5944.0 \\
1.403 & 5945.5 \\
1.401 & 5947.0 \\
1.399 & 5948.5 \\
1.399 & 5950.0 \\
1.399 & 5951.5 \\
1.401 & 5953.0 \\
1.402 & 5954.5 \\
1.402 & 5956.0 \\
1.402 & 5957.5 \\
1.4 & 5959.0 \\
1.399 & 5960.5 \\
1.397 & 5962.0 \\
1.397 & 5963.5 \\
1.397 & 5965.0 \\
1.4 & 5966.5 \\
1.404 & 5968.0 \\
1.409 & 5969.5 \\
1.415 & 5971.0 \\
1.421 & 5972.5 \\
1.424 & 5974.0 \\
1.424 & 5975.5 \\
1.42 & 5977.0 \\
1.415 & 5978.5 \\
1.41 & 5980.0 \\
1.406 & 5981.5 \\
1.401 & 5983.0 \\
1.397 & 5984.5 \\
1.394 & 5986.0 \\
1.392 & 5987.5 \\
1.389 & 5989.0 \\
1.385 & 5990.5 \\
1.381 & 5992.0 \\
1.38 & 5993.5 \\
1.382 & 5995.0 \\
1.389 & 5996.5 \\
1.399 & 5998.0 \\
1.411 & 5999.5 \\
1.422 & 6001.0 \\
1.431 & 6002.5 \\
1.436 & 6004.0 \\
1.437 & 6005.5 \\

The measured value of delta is 0.017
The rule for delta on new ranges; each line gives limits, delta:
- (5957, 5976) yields 0.009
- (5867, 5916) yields 0.066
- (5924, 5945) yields 0.008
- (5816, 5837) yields 0.035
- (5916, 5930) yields 0.007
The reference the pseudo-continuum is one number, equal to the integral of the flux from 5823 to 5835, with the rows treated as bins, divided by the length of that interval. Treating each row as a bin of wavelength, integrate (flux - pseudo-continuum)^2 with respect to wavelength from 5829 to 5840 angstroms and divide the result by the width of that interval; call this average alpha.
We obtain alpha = 0.001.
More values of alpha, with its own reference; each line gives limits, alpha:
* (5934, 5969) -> 0.009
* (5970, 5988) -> 0.008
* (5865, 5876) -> 0.000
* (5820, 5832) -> 0.002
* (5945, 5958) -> 0.010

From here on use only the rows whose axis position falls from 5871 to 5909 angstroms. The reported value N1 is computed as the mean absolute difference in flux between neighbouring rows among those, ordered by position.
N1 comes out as 0.0174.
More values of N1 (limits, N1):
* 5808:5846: 0.0098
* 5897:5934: 0.0075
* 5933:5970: 0.0015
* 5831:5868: 0.0063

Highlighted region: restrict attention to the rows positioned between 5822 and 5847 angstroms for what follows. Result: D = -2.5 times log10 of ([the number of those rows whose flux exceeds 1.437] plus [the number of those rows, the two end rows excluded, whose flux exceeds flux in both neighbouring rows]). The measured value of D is -3.1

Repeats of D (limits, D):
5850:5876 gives -3.1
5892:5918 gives 0.0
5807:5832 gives -2.1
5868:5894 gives -2.3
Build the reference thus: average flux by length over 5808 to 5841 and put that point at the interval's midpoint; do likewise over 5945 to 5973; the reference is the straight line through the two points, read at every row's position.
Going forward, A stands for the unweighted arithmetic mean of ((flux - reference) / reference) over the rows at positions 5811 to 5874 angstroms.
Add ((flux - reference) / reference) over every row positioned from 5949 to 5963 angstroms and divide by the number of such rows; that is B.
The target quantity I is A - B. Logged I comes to 0.018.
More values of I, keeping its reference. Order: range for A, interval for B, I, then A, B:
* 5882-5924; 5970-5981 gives -0.058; -0.042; 0.017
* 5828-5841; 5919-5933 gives 0.016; 0.025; 0.009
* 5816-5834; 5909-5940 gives 0.007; 0.008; 0.001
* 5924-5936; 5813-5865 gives -0.006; 0.006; 0.012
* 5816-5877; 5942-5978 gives 0.017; 0.019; 0.002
